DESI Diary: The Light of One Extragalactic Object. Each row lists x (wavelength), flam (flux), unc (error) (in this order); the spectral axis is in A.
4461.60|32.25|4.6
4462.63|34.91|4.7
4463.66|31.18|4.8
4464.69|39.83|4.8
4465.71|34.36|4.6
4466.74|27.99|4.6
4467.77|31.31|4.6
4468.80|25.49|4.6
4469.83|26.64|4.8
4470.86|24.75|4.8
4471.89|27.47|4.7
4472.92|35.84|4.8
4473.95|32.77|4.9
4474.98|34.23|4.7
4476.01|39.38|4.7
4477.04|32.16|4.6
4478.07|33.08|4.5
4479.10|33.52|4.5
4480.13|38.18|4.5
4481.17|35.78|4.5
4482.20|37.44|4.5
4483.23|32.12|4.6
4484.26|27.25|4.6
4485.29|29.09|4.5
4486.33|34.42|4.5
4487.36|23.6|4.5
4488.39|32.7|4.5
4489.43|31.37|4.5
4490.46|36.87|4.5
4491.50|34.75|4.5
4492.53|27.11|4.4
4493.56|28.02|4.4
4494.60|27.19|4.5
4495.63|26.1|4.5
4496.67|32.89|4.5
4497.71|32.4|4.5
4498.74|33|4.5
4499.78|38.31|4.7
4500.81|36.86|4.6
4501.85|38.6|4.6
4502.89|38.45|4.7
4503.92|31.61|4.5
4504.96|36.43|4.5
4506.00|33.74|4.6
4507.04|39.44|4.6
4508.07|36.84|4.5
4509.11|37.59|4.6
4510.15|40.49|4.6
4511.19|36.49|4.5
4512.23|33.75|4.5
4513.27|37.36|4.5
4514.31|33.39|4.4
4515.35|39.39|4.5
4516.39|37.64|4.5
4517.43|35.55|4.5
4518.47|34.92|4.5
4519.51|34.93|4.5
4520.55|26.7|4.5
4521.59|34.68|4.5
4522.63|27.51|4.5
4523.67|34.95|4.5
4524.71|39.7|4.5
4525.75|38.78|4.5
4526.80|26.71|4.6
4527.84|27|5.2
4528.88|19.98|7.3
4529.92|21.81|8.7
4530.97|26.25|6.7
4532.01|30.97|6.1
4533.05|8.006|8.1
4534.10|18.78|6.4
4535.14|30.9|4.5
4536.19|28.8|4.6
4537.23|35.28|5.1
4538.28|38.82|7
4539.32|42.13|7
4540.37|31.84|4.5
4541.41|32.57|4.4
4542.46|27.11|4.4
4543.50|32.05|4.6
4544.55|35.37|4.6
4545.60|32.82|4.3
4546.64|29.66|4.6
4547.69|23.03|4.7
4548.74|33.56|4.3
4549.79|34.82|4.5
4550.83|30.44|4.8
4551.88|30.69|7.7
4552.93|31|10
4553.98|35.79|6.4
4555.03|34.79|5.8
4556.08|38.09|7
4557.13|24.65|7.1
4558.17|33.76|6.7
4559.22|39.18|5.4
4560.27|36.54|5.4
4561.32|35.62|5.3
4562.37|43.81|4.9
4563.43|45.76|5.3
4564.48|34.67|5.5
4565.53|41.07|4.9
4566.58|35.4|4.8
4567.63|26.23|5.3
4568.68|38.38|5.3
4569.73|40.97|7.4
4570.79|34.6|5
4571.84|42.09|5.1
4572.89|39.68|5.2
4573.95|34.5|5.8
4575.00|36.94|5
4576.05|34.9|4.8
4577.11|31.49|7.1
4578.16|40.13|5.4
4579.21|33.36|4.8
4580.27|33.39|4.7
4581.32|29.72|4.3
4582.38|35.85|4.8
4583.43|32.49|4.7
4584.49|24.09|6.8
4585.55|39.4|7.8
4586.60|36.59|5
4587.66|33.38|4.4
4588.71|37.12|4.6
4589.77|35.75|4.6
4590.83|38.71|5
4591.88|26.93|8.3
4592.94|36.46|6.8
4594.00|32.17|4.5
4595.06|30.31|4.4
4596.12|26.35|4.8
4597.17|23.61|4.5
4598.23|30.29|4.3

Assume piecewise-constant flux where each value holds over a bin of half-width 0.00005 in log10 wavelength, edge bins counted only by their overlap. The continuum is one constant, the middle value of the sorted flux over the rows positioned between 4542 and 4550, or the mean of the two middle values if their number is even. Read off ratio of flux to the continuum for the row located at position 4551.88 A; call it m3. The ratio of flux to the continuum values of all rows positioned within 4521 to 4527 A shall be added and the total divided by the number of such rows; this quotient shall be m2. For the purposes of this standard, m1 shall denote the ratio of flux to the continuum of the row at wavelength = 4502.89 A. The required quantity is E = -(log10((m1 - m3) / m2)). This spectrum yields 0.6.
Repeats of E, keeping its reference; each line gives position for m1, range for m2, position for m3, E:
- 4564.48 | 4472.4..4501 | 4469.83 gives 0.6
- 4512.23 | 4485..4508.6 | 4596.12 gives 0.6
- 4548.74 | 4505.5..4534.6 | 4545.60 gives 1.6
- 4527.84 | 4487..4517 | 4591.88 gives 2.7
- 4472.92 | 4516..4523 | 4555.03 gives 1.5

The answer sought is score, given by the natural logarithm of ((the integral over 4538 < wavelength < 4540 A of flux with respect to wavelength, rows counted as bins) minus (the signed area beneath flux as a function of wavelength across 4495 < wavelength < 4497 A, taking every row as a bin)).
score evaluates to 3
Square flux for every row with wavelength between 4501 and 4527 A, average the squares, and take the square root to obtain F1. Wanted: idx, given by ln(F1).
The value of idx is 3.57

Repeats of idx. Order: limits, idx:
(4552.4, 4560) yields 3.53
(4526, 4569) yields 3.48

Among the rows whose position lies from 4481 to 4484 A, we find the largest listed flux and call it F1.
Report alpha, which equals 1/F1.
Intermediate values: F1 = 37.44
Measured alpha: 0.0267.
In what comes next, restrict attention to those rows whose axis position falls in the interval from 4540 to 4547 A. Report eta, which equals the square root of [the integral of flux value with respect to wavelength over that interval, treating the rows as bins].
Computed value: 14.9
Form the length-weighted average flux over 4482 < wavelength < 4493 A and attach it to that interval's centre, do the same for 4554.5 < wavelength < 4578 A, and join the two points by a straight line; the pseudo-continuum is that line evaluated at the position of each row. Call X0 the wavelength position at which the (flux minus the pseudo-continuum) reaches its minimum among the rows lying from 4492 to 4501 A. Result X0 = 4495.63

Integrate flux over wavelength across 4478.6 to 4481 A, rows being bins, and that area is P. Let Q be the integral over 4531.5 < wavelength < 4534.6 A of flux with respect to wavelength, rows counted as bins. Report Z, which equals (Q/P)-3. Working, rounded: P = 86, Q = 60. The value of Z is -2.31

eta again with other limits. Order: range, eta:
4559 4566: 16.6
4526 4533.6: 13.4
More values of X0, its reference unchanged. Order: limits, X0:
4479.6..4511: 4487.36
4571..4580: 4577.11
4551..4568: 4557.13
